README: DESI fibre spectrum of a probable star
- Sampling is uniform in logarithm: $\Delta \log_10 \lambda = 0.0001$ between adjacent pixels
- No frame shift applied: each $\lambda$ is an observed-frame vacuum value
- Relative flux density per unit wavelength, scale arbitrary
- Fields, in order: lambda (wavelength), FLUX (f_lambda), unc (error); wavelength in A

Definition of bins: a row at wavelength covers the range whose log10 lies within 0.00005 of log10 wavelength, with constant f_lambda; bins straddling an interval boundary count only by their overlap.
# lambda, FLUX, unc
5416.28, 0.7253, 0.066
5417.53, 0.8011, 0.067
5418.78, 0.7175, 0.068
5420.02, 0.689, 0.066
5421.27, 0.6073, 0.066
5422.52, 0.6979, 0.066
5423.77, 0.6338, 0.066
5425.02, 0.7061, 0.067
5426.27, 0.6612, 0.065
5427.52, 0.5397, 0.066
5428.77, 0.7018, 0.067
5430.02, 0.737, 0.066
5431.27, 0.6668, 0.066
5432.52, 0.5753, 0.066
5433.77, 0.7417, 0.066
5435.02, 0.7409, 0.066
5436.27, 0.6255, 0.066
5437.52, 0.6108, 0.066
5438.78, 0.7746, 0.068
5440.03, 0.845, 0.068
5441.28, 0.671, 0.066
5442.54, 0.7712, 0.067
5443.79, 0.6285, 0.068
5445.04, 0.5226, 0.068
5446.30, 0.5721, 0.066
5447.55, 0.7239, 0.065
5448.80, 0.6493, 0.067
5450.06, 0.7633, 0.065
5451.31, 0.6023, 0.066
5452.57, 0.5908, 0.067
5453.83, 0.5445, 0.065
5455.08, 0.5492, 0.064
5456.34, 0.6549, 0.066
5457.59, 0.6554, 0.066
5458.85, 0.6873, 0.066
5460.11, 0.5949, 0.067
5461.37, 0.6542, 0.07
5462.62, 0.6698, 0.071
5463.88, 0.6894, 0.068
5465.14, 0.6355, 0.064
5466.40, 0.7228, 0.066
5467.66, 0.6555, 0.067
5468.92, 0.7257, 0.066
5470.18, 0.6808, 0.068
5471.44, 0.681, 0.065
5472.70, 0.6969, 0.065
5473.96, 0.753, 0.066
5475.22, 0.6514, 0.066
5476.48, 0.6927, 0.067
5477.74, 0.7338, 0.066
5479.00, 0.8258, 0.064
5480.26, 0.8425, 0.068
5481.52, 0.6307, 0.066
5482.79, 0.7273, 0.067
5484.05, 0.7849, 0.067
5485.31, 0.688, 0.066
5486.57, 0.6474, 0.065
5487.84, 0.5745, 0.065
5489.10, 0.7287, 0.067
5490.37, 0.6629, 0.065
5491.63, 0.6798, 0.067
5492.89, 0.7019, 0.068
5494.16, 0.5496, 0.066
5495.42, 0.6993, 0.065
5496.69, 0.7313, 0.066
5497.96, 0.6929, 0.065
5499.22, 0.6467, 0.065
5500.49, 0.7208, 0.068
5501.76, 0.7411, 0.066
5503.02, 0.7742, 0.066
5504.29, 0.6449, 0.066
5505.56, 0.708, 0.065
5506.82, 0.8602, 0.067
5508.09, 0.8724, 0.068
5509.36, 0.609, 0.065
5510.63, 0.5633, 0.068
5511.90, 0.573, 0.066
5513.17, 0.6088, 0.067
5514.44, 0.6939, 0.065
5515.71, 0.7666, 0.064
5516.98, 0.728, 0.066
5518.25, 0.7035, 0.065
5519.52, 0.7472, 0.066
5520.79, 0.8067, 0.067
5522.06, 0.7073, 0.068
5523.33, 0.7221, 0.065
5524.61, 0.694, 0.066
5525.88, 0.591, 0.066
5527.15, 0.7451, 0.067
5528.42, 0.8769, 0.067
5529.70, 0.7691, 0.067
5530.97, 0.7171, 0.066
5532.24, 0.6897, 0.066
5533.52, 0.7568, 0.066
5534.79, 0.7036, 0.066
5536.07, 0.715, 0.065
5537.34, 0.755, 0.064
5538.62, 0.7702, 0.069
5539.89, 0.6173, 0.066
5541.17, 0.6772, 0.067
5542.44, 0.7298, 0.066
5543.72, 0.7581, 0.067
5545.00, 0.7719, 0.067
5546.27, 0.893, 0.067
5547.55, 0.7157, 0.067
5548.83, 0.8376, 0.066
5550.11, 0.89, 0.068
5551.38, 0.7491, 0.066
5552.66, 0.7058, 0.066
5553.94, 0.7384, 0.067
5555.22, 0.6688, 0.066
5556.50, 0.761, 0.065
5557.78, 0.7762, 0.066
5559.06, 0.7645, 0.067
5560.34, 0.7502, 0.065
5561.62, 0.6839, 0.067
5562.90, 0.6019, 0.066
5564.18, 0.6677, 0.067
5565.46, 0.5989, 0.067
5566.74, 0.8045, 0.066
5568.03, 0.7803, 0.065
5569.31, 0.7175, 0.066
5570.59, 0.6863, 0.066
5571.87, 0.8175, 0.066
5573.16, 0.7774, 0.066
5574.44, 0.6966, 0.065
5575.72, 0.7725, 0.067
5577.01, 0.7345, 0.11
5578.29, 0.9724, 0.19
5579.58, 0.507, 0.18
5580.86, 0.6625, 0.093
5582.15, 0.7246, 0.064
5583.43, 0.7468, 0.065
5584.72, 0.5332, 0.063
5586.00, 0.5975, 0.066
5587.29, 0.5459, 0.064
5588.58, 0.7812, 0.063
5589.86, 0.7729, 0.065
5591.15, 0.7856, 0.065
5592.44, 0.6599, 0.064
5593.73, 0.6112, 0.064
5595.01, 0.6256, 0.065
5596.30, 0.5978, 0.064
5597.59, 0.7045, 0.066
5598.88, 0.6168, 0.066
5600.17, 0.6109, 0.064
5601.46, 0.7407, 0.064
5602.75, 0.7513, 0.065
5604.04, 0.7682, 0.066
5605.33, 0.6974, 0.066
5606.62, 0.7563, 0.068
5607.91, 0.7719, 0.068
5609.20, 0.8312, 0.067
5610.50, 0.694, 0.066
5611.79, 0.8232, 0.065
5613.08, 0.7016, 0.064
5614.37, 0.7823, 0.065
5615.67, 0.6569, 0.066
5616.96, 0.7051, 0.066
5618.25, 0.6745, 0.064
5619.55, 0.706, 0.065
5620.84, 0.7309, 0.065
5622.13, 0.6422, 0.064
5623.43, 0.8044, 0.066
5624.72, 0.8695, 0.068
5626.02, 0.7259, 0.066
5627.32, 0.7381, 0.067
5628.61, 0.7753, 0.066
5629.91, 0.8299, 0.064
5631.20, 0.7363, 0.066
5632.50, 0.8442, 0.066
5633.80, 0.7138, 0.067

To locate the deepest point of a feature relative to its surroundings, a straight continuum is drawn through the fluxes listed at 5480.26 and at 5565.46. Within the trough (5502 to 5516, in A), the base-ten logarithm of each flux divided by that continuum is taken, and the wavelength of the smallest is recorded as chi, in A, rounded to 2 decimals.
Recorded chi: 5510.63 A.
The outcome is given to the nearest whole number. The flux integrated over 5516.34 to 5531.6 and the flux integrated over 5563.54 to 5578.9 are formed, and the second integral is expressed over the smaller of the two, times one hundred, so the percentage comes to 103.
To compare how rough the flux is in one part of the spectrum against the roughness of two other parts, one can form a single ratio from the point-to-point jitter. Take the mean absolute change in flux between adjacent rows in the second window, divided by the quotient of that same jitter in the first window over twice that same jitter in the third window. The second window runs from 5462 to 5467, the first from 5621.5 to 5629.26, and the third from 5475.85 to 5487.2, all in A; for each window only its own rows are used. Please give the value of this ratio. 0.10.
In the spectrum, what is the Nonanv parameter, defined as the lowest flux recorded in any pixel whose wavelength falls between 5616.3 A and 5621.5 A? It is 0.6745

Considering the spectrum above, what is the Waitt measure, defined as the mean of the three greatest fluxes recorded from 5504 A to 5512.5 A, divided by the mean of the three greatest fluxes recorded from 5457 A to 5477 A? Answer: 1.109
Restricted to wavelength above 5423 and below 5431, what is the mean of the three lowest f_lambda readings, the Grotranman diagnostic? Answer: 0.61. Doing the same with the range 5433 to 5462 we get 0.54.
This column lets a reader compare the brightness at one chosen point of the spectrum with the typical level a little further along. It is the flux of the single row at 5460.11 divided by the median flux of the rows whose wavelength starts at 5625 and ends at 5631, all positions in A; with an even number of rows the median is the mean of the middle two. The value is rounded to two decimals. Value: 0.79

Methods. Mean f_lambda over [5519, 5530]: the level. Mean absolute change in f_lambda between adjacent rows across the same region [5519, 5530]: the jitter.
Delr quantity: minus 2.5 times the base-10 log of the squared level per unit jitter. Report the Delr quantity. -1.99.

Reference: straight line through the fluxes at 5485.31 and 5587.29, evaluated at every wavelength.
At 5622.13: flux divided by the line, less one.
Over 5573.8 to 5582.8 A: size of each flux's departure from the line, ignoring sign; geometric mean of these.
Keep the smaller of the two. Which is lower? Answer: 0.15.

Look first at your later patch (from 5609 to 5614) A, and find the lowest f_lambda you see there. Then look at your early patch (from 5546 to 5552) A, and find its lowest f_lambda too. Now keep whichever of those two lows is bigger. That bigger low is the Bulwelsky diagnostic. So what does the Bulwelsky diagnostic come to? 0.72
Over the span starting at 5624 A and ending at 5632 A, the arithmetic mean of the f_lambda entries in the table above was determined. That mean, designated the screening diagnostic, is 0.78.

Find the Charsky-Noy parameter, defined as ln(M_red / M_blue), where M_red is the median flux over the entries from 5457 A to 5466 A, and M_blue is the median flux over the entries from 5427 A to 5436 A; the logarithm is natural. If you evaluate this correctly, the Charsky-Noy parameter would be -0.07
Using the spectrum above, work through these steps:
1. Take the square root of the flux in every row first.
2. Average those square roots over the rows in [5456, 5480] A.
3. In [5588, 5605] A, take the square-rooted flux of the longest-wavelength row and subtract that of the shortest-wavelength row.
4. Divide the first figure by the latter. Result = -112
